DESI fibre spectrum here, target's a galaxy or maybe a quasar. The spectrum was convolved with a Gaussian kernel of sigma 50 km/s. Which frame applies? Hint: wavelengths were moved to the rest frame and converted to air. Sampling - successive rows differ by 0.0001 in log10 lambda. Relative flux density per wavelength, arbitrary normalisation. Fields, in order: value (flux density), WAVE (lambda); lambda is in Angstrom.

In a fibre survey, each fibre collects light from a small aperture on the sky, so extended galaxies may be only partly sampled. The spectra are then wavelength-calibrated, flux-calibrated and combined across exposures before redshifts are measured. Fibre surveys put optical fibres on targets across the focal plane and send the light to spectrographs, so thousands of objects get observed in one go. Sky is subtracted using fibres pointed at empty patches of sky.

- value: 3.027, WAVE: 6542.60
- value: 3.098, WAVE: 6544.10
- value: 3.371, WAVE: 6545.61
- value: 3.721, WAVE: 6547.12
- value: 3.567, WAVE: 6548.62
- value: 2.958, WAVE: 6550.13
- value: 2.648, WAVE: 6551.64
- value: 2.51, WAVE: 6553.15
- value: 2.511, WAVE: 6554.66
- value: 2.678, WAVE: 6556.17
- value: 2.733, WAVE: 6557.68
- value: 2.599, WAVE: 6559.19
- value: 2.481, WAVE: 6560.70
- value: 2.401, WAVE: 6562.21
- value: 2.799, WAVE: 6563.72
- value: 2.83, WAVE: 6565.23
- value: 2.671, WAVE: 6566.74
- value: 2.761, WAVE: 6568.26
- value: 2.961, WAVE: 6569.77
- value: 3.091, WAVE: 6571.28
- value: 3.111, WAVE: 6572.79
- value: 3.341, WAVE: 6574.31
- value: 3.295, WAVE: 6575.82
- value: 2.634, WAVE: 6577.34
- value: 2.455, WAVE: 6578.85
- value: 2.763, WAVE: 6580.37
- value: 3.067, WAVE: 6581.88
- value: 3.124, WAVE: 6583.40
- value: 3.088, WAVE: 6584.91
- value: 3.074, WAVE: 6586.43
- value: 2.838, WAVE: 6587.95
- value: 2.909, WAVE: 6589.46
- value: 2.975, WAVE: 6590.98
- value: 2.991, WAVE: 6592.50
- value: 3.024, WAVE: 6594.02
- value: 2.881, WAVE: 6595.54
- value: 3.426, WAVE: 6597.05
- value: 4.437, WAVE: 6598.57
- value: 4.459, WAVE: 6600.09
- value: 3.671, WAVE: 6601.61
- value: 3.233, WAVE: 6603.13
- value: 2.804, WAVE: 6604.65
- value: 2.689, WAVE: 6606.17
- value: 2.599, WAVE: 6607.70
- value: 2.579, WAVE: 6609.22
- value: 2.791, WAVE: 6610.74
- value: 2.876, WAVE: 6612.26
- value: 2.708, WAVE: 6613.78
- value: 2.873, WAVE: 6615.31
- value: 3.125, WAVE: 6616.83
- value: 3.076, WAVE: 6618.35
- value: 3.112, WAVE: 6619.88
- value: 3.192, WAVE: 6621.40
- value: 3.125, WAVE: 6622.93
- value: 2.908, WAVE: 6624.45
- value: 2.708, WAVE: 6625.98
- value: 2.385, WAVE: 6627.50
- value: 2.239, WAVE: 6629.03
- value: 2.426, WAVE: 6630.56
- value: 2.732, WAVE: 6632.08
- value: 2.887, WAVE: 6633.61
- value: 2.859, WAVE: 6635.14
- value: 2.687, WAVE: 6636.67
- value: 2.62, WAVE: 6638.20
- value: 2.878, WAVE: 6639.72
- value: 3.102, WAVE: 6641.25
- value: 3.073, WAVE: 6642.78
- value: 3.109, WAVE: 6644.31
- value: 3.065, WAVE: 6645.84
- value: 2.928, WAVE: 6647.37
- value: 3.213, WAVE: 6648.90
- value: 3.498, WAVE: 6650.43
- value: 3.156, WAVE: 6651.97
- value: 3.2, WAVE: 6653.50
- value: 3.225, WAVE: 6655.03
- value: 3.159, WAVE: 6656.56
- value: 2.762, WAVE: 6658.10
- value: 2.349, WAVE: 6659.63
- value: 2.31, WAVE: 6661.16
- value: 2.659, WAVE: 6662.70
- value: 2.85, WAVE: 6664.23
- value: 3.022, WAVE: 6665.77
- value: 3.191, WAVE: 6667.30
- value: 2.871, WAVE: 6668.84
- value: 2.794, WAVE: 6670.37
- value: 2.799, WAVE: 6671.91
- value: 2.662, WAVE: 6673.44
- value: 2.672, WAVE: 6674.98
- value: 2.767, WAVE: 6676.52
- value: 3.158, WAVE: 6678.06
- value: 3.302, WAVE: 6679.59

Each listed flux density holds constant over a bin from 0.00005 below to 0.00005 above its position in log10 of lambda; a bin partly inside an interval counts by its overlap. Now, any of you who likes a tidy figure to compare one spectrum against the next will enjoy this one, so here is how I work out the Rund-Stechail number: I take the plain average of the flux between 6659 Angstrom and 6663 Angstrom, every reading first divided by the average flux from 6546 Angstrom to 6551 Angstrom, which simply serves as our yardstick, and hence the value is 0.71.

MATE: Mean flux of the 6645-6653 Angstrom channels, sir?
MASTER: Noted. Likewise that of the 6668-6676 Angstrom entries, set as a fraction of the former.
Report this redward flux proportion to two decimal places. 0.87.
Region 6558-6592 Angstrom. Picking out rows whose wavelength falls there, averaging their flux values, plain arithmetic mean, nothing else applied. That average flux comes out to 2.88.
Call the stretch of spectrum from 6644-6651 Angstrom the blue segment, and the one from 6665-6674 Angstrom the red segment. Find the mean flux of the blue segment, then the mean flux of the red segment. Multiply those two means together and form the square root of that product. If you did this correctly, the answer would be 3.02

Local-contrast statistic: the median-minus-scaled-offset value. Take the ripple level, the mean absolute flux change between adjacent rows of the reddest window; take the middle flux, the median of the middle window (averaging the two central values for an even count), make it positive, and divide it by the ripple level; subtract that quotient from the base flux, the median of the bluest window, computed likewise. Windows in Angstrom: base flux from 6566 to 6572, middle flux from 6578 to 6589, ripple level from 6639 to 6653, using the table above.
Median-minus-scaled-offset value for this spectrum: -15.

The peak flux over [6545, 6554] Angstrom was 3.721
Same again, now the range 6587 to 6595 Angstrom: 3.024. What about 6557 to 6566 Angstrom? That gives 2.83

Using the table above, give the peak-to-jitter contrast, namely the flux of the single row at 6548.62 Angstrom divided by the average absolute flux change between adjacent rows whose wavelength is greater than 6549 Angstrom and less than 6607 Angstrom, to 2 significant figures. 17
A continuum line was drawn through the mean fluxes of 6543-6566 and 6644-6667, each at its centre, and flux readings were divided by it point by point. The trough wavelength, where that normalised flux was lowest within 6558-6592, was 6562.21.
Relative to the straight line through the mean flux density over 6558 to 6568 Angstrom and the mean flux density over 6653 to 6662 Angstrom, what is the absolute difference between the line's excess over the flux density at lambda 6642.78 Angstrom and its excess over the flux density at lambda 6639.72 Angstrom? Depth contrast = 0.19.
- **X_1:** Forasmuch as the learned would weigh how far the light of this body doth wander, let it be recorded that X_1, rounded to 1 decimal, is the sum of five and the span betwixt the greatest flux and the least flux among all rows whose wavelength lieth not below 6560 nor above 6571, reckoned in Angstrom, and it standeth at 5.6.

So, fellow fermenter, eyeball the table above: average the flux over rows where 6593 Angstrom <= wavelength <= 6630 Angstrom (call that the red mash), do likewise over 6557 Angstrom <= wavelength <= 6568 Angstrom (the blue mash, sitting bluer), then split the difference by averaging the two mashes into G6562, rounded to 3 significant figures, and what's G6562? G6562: 2.84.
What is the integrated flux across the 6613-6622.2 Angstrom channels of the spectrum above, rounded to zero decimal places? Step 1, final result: 28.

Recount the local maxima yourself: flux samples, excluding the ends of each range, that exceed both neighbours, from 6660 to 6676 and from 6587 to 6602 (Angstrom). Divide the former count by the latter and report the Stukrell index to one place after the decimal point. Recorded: 1.0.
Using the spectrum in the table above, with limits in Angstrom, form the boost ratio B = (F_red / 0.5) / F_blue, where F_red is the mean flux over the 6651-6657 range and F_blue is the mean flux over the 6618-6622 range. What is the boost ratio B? 2.04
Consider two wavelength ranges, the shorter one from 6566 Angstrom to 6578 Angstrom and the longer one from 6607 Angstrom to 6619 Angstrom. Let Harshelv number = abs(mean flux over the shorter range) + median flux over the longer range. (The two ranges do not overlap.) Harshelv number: 5.8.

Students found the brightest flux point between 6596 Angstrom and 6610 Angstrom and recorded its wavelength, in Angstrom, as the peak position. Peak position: 6600.09 Angstrom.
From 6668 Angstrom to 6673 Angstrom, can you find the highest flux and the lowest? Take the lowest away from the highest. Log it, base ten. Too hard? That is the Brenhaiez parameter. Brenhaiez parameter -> -1.1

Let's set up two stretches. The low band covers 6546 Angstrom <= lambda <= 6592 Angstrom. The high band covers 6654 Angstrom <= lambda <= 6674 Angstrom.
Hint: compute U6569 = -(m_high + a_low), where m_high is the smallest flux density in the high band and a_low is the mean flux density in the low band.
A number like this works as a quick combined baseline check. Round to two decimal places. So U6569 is -5.20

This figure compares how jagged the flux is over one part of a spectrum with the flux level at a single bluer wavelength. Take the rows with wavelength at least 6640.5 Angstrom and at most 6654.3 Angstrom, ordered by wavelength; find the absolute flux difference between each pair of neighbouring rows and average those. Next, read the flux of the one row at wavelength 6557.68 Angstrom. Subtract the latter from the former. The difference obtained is -2.6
